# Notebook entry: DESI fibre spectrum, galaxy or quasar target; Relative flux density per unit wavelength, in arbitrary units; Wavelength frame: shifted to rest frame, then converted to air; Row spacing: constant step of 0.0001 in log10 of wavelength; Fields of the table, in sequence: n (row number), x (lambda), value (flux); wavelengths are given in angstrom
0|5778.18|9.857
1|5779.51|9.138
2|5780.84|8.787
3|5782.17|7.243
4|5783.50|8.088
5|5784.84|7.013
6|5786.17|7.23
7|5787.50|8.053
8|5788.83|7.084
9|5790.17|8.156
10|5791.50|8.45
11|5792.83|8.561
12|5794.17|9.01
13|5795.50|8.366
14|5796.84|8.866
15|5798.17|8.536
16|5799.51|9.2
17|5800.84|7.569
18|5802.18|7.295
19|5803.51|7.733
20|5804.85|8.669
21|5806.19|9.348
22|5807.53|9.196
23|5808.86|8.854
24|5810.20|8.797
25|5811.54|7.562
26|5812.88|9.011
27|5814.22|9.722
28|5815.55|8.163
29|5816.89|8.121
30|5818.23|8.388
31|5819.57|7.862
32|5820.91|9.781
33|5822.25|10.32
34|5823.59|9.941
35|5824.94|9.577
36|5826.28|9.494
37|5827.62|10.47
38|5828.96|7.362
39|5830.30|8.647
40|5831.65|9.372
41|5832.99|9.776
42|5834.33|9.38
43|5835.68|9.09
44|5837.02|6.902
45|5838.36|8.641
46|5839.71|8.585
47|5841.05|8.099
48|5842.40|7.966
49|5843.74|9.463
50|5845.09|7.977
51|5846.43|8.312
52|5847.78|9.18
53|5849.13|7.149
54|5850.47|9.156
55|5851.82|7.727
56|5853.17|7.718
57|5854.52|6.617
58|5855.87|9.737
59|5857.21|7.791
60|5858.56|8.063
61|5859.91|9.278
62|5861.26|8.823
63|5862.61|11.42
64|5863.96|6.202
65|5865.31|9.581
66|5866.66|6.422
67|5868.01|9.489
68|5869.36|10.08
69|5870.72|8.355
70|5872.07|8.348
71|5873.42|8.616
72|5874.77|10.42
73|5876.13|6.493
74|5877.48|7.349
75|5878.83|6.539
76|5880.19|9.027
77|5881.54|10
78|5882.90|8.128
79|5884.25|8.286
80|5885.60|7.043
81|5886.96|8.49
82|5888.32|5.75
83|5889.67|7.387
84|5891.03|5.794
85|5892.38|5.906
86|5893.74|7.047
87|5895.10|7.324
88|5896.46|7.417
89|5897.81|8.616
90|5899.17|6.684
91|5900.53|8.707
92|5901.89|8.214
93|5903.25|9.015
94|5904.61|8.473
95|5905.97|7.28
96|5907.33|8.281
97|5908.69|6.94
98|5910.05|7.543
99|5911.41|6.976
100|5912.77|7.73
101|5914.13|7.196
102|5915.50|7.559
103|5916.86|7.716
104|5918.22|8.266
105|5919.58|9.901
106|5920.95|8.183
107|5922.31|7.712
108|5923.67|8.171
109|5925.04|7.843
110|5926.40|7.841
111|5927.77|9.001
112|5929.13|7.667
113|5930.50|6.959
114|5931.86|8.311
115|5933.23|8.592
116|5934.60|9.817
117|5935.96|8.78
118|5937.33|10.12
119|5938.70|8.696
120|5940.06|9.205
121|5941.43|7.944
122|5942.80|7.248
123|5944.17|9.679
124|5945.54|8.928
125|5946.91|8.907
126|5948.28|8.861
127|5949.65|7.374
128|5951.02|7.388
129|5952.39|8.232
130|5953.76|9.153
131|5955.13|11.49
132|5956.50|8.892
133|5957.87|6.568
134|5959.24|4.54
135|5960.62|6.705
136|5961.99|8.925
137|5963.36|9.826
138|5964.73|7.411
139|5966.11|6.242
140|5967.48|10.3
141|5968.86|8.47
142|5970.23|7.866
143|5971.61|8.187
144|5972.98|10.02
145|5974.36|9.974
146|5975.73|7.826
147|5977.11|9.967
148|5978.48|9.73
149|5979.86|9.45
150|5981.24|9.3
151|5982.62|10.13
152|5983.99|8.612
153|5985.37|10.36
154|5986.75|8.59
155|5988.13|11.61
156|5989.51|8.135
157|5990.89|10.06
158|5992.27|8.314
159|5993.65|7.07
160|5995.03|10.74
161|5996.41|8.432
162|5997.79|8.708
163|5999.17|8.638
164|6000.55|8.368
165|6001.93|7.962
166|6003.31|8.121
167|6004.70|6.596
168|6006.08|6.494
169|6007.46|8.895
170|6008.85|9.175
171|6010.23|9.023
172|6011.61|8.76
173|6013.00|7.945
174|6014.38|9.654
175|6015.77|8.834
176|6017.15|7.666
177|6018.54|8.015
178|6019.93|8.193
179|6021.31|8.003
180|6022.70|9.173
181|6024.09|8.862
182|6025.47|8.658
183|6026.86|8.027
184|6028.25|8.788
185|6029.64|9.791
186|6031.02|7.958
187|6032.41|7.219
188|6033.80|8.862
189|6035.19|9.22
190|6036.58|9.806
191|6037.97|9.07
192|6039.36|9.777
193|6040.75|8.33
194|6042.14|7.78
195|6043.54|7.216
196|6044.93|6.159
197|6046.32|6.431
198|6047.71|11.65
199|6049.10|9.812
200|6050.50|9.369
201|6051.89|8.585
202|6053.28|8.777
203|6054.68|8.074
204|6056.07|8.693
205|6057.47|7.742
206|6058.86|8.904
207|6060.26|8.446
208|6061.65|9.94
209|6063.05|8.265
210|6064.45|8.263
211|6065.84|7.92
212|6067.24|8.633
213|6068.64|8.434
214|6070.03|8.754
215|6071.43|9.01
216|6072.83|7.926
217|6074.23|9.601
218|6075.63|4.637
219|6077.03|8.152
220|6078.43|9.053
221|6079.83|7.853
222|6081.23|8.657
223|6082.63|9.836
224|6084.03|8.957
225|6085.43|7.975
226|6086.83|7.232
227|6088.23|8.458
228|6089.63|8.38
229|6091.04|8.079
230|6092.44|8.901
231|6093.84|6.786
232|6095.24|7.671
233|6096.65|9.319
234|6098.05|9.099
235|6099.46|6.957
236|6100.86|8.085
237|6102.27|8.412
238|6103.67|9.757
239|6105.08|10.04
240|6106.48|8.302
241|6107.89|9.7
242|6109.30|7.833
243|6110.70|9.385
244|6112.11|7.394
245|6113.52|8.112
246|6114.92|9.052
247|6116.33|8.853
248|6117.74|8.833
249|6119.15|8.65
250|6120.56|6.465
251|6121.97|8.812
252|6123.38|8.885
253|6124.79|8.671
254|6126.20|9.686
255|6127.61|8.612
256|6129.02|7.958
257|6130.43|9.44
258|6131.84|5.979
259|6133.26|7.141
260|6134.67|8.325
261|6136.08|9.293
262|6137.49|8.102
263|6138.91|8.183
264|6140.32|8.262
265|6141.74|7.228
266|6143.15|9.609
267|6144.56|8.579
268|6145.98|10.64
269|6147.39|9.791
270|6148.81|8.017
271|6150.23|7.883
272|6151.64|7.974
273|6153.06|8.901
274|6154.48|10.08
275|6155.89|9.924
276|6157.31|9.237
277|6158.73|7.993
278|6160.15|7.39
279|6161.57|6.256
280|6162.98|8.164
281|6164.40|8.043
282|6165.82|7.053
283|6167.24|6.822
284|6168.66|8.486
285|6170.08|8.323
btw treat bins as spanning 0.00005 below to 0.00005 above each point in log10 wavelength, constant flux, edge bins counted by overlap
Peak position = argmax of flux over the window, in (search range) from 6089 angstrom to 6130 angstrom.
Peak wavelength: 6105.08 angstrom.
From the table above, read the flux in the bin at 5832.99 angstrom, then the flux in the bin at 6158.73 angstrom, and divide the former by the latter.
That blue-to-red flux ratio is 1.2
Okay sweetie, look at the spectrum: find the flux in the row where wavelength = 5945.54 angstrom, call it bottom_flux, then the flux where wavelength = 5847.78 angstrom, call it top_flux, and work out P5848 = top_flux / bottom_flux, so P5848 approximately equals 1.03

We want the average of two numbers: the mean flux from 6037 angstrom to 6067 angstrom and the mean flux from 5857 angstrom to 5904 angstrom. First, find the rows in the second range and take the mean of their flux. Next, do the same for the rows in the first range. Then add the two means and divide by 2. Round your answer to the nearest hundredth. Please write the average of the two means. 8.30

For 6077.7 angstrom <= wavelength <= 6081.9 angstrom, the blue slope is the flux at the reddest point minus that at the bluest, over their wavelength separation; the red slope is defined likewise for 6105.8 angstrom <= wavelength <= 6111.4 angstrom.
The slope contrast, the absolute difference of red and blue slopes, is 0.398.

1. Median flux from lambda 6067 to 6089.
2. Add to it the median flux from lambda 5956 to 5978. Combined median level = 16.9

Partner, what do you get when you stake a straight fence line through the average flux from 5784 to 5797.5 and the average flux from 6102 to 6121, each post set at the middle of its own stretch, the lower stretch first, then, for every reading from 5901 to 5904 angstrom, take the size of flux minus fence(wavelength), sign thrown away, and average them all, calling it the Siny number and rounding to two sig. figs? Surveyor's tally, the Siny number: 0.40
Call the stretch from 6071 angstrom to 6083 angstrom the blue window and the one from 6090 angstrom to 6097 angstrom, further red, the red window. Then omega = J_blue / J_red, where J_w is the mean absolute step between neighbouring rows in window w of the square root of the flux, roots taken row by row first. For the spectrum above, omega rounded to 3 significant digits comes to 1.45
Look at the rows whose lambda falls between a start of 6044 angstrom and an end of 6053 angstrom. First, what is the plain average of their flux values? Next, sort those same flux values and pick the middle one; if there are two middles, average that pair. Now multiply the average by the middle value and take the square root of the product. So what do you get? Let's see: 8.8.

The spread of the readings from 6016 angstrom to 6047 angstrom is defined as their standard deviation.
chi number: 1.0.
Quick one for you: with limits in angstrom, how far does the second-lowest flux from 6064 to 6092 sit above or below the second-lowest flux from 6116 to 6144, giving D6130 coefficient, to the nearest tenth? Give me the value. 0.8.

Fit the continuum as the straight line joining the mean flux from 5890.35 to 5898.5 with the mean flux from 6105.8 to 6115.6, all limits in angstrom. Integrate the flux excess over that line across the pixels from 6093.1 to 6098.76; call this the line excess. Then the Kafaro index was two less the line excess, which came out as 3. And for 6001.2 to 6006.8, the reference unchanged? 5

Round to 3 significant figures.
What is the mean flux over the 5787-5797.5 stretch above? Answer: 8.32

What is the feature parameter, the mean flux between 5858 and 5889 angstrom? 8.36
